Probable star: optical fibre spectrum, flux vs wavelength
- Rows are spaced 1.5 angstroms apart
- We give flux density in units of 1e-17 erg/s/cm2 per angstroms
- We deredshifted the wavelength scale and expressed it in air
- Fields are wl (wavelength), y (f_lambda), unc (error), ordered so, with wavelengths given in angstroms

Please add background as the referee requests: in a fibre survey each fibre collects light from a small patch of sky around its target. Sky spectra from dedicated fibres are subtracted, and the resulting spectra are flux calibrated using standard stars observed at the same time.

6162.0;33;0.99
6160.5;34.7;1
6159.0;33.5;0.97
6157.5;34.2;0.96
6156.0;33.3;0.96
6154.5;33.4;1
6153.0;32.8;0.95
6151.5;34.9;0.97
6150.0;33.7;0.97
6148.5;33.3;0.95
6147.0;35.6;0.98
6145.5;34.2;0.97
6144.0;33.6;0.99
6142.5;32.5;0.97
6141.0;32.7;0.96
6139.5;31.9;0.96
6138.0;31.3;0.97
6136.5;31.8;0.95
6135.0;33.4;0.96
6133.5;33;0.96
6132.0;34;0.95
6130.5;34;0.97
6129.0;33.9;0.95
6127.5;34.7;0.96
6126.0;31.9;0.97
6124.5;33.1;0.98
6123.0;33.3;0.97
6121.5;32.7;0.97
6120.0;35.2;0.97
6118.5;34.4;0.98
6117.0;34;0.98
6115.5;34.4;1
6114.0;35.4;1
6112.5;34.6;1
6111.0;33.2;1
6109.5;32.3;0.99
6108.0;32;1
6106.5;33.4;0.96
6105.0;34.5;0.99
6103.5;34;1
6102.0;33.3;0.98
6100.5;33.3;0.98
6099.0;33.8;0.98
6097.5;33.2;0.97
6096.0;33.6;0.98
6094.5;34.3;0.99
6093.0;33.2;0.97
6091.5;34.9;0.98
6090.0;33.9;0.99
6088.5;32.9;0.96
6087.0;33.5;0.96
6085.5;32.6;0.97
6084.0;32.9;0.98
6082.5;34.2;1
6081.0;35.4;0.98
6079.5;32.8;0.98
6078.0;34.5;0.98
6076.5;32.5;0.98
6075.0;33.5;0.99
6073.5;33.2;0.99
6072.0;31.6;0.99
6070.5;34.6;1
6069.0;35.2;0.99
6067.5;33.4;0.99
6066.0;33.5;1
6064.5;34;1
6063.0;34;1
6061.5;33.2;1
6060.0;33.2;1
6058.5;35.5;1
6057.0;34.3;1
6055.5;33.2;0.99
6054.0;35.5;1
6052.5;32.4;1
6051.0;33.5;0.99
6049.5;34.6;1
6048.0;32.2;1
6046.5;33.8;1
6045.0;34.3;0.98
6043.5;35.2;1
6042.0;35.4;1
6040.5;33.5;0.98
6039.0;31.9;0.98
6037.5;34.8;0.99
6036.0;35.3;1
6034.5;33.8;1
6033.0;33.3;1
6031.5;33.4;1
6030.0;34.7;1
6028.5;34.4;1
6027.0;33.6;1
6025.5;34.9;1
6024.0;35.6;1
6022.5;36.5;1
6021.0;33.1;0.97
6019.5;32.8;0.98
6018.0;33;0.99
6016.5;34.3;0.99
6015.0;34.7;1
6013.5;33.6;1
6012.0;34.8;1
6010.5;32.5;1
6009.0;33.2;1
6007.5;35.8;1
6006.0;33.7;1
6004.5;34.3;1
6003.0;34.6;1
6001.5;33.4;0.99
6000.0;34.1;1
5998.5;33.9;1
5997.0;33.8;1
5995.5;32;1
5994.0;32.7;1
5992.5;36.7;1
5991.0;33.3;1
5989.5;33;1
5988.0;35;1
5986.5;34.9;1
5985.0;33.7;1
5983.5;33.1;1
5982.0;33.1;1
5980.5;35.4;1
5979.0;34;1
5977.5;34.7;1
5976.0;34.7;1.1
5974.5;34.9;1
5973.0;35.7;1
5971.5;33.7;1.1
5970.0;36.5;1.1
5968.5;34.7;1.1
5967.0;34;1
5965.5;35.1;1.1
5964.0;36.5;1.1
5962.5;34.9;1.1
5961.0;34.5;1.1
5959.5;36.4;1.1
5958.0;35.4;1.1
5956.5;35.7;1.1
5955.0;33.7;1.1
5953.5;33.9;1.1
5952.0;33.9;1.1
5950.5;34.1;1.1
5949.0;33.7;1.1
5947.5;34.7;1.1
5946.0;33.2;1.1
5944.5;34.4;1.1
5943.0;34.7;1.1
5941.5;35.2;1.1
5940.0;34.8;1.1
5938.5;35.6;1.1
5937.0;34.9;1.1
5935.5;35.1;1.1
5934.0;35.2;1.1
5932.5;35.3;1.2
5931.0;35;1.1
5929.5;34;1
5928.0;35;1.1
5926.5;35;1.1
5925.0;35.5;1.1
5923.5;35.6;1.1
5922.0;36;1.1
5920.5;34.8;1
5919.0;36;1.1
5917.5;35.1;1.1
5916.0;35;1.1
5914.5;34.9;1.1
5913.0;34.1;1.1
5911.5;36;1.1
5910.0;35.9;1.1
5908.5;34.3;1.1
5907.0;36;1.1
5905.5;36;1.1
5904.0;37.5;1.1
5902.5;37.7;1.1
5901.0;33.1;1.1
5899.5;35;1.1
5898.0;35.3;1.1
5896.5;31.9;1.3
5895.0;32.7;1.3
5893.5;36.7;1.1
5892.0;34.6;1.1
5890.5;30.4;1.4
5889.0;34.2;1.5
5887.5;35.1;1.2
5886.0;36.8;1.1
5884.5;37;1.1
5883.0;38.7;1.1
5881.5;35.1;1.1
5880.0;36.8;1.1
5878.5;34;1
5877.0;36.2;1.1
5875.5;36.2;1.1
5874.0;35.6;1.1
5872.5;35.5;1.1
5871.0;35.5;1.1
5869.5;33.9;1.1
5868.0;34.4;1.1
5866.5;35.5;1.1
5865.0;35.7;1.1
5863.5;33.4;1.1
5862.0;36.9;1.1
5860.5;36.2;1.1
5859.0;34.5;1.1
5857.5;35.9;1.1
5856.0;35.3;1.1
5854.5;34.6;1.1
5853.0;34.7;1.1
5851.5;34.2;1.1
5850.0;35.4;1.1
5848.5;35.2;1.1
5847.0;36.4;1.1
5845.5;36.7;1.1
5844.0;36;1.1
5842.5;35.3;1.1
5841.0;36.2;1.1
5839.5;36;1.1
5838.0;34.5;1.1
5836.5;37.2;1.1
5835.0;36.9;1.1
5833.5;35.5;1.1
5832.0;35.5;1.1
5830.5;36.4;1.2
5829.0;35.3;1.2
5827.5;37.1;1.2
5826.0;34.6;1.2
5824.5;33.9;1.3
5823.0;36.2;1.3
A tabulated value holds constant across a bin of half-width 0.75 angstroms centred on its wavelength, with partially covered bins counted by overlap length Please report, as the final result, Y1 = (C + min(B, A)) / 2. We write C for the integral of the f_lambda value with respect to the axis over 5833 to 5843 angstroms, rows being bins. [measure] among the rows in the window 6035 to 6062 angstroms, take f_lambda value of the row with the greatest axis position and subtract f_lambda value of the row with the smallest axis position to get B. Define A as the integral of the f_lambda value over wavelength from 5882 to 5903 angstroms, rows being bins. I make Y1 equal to 179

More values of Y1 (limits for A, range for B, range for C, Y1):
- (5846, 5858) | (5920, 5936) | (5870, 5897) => 475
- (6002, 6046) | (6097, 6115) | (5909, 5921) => 212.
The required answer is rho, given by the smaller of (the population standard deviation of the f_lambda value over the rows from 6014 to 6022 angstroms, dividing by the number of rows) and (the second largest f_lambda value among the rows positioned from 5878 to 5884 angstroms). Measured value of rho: 0.77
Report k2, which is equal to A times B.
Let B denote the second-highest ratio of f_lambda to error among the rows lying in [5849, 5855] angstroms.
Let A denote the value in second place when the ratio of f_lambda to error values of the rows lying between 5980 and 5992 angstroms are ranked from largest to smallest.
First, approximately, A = 35.0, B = 31.5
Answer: 1104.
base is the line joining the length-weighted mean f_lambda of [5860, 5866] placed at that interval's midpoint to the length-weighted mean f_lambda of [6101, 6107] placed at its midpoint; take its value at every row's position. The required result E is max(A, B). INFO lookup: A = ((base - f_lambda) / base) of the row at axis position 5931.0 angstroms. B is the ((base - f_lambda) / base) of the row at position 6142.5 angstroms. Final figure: 0.030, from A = 0.00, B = 0.03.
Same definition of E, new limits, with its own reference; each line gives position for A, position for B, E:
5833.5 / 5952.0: 0.028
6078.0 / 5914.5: 0.007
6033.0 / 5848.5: 0.029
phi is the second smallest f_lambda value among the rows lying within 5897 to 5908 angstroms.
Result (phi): 35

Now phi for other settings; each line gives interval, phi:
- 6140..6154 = 32.7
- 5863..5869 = 34.4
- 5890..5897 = 31.9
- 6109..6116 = 33.2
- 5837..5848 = 35.3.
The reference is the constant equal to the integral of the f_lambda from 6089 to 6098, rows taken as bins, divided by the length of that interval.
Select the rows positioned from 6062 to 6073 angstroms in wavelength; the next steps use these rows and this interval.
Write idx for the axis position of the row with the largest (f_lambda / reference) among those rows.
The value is 6069.0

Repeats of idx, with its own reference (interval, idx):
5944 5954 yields 5947.5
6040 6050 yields 6042.0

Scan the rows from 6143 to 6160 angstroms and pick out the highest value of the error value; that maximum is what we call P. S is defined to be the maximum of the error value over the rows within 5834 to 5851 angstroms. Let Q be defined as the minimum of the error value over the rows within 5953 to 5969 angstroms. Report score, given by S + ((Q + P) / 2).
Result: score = 2.10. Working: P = 1.00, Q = 1.00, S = 1.100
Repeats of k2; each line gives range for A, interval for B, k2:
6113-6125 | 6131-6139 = 1232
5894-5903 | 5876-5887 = 1091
